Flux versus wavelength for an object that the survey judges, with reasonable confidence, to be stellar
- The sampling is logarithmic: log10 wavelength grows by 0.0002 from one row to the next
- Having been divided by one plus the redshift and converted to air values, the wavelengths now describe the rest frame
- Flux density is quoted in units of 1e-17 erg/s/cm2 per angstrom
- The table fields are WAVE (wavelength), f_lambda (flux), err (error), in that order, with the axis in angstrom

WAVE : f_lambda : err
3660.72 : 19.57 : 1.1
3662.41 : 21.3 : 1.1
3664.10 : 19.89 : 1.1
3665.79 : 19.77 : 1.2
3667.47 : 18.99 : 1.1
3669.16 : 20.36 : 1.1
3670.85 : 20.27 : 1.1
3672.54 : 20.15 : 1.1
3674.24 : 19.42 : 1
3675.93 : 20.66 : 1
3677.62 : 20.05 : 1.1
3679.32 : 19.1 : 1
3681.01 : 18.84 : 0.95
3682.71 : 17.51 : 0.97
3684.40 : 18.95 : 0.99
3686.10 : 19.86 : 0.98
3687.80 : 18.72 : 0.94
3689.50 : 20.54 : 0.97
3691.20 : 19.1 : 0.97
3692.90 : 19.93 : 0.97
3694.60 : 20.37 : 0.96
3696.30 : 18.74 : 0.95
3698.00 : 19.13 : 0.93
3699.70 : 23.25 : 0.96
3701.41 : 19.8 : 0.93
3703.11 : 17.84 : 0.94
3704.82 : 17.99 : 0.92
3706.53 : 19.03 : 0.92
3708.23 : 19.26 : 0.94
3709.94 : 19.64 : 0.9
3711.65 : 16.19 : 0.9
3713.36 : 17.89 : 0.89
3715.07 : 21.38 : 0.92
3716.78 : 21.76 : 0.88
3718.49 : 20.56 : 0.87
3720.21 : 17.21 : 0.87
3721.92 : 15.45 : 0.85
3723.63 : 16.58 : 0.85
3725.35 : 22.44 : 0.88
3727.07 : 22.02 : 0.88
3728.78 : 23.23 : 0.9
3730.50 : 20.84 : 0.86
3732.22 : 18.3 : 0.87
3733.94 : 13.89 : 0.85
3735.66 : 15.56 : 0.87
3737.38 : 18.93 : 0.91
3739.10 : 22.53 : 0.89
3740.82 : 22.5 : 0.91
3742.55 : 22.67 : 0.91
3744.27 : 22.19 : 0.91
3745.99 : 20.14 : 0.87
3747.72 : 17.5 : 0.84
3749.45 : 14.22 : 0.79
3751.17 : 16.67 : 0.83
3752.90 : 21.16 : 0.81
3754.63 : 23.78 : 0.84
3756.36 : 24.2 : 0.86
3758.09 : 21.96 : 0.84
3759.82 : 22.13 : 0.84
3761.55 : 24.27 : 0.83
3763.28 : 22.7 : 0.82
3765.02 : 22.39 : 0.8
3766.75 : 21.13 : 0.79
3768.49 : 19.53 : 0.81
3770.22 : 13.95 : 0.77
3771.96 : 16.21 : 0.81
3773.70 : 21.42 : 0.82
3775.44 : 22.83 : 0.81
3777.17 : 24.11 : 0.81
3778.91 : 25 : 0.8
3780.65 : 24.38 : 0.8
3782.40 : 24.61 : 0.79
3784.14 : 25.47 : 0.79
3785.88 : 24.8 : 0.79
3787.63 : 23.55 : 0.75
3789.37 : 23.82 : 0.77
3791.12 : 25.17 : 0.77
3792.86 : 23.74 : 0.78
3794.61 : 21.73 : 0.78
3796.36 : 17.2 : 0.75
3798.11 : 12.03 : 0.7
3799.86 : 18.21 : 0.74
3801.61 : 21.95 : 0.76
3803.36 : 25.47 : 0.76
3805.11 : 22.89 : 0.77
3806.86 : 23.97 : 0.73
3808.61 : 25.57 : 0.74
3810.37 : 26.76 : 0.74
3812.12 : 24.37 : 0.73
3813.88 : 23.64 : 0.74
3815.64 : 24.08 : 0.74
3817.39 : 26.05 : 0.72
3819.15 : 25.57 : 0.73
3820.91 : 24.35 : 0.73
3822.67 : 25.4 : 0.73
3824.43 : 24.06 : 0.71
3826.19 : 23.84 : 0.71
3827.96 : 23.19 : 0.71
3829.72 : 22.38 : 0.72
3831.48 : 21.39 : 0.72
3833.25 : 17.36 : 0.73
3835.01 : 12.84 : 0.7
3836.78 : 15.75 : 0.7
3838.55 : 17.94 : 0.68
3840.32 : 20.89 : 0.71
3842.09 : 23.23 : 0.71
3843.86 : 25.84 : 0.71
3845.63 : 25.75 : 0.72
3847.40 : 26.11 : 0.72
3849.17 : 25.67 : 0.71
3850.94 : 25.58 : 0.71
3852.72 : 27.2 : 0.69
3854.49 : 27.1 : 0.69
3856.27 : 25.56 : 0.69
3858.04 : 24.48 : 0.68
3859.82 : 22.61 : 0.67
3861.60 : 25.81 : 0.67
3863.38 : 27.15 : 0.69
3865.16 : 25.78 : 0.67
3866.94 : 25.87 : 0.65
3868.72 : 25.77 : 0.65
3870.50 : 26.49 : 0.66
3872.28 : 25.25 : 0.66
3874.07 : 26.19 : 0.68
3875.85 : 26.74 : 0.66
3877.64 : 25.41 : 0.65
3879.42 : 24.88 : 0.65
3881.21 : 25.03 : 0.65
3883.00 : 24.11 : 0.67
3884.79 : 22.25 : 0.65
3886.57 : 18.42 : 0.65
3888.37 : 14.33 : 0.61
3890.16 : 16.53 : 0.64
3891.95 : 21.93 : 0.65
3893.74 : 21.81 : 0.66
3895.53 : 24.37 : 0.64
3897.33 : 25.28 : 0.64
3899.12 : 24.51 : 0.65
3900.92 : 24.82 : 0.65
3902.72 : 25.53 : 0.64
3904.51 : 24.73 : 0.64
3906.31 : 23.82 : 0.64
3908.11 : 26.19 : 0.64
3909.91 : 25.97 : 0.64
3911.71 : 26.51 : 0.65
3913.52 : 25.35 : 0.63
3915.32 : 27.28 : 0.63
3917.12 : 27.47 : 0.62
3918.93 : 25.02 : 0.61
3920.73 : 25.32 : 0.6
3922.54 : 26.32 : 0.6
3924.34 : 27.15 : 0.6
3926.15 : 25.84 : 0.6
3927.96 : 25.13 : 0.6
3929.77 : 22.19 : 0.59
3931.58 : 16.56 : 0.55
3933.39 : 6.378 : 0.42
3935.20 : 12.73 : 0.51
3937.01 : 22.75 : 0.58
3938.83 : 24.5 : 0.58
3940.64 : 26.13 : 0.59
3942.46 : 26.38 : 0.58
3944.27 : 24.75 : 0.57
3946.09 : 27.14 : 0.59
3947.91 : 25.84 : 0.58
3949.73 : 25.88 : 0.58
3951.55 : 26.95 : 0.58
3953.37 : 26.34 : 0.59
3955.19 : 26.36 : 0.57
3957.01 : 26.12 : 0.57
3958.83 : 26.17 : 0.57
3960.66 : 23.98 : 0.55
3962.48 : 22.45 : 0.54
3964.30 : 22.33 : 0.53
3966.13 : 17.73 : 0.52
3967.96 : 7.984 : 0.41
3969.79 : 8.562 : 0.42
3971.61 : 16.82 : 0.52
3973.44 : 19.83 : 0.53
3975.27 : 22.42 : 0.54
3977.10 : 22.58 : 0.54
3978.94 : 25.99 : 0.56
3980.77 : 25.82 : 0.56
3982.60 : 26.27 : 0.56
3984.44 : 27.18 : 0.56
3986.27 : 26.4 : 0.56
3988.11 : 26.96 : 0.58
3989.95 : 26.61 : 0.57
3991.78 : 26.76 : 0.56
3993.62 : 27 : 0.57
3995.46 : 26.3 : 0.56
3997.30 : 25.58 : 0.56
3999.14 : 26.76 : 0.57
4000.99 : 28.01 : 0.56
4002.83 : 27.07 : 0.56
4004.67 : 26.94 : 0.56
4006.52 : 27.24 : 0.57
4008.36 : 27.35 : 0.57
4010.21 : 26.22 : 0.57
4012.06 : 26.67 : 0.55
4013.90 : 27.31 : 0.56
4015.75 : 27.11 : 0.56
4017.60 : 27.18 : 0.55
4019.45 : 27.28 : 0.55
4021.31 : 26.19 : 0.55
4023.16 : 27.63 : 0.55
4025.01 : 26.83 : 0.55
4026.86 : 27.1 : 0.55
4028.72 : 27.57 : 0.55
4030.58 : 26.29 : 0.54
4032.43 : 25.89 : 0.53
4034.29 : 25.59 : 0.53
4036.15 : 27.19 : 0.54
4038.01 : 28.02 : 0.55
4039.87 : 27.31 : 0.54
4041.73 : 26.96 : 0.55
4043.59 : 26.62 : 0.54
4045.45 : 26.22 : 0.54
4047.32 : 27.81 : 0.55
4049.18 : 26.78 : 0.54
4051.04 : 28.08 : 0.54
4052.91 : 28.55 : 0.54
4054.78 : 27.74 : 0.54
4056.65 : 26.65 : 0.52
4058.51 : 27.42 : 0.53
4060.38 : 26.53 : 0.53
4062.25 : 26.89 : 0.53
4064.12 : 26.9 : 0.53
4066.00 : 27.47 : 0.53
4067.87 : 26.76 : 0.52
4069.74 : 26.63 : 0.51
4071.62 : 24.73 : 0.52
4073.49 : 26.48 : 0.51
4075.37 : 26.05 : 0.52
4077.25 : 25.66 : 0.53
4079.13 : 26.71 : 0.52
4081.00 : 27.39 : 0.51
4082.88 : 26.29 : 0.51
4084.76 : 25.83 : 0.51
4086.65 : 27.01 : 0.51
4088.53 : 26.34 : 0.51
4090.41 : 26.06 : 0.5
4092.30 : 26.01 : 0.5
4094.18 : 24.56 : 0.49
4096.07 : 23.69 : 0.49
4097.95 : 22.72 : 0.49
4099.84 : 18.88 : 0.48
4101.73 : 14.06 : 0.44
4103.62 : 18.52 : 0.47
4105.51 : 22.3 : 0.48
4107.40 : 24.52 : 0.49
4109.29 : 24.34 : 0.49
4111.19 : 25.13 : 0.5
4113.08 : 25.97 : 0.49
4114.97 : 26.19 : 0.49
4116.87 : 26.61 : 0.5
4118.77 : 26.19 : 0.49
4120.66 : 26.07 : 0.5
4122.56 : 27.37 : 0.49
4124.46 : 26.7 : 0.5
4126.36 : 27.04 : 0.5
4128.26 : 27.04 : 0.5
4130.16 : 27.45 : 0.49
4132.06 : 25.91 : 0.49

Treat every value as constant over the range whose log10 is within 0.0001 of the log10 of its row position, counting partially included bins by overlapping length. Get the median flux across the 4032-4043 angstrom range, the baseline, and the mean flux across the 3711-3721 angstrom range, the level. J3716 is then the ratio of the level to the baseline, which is 0.71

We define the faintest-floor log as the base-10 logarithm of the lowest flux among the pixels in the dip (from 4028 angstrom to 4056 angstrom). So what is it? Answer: 1.41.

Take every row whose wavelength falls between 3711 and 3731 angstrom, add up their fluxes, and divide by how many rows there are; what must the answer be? 19.6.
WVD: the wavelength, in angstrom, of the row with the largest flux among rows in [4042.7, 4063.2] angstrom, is 4052.91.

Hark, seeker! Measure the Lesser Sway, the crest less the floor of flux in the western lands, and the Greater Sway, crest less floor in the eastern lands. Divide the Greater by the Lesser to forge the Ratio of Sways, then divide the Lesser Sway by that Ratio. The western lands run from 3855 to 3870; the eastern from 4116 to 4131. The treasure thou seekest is 15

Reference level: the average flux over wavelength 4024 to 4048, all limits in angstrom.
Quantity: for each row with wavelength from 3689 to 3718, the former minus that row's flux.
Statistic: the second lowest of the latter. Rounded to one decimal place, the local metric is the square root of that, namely 2.3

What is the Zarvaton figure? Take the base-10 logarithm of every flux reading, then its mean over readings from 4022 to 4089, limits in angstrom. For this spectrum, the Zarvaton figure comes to 1.43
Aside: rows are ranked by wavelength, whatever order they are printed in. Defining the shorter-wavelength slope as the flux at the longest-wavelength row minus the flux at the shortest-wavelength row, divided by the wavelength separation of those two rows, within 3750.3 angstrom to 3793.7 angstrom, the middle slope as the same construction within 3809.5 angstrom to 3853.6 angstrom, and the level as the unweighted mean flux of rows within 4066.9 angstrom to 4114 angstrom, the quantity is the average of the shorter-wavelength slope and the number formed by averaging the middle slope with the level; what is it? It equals 6.21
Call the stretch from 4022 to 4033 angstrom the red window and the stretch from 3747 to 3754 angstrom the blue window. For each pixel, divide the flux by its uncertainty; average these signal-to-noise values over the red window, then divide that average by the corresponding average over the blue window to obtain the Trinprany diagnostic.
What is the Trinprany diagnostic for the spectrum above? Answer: 2.3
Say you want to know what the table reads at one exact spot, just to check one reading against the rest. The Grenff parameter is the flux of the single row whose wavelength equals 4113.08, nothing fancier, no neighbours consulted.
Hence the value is 25.97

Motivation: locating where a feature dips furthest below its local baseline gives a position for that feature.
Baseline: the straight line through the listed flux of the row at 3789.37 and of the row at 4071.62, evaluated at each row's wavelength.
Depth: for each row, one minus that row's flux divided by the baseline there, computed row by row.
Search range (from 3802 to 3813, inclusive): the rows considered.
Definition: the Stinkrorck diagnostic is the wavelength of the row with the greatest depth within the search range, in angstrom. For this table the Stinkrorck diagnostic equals 3805.11 angstrom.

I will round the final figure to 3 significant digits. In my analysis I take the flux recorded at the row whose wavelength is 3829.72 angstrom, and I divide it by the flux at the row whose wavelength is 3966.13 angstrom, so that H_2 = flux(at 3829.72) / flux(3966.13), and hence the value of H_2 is 1.26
